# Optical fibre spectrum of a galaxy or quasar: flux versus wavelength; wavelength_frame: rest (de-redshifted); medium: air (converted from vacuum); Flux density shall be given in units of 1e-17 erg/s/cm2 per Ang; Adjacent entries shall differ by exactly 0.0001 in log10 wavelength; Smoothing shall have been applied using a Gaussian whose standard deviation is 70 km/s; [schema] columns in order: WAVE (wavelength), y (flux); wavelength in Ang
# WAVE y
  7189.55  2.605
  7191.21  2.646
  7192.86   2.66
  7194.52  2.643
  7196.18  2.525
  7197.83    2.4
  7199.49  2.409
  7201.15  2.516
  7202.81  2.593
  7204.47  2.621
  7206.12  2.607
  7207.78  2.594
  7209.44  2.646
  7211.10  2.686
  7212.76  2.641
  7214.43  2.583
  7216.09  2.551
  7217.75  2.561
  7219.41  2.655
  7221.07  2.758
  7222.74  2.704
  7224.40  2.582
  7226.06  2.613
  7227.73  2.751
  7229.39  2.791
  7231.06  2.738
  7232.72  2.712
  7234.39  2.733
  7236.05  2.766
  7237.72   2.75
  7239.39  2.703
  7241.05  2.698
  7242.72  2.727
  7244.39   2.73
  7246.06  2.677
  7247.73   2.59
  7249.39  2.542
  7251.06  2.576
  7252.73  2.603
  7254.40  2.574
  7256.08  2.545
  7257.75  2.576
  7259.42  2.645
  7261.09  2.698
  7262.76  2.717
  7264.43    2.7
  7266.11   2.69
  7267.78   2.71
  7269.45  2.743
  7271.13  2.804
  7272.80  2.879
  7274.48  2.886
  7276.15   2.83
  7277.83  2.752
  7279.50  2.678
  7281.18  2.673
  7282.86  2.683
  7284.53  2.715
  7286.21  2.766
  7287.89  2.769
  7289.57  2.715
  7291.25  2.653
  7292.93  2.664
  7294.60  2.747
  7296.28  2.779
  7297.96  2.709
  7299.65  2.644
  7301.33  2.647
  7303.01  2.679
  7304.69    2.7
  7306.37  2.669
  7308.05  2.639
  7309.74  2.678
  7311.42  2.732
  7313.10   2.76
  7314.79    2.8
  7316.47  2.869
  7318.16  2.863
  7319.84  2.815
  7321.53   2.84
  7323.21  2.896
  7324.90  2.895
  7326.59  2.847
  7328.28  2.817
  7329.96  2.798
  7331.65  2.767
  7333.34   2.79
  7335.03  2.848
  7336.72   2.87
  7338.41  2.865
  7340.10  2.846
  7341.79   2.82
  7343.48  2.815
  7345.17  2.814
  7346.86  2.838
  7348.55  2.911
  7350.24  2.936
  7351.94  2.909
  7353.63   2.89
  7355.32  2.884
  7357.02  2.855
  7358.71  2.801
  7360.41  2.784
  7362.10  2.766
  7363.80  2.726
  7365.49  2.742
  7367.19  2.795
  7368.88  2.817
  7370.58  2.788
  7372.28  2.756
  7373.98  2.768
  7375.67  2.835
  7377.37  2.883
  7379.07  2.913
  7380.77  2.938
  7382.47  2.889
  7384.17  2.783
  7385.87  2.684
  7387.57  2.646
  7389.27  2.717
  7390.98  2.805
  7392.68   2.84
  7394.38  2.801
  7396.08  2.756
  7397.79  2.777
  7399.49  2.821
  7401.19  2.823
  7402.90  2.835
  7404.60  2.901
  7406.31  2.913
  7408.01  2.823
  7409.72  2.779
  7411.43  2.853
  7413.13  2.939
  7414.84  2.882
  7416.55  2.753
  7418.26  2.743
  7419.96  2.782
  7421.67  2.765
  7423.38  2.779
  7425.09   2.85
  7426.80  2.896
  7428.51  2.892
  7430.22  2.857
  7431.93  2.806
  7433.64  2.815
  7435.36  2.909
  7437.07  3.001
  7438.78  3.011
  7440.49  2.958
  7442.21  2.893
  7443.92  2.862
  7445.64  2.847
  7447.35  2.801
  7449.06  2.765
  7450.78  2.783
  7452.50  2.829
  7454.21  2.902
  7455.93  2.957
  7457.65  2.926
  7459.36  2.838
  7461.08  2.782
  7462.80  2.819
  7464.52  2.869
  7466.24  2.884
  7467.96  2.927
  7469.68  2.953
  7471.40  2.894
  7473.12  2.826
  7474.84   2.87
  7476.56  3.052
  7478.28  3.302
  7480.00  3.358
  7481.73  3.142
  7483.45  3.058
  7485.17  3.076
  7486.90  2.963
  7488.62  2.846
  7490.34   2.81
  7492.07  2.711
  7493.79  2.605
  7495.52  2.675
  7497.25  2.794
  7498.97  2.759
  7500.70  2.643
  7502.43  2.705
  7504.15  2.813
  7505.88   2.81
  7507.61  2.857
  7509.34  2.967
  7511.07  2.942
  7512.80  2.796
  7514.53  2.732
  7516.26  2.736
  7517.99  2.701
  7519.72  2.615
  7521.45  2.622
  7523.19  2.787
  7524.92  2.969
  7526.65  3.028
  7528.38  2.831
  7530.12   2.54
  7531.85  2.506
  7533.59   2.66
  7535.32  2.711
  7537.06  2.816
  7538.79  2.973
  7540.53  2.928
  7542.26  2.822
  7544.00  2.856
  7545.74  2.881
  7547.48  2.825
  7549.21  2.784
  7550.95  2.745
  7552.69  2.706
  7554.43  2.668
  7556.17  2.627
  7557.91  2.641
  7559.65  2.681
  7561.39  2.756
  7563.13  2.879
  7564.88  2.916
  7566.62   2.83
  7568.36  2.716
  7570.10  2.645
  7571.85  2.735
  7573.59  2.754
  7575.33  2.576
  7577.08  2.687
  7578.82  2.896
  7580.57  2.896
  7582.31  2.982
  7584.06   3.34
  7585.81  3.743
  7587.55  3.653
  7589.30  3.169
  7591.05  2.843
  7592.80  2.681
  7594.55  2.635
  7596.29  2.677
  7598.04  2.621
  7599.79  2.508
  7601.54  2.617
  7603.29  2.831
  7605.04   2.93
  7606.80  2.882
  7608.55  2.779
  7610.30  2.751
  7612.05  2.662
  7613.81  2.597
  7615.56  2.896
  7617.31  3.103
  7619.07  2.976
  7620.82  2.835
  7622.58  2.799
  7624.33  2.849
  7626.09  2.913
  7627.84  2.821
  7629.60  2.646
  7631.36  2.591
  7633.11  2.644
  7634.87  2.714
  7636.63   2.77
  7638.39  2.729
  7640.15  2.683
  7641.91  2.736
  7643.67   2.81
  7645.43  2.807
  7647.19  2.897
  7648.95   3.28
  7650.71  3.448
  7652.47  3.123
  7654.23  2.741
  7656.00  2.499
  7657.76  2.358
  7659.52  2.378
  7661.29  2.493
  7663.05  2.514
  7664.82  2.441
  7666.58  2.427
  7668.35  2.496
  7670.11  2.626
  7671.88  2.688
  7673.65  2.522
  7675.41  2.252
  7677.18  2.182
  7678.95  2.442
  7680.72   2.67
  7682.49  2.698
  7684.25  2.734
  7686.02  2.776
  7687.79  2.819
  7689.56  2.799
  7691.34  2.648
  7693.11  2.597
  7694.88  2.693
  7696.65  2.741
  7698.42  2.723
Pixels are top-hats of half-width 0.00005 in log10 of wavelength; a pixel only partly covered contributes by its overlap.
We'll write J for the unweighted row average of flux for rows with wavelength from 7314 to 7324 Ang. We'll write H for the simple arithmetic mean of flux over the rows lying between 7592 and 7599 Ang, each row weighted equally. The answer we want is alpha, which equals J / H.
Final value 1.07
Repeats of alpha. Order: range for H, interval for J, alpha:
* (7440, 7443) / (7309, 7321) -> 0.95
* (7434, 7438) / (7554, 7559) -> 0.90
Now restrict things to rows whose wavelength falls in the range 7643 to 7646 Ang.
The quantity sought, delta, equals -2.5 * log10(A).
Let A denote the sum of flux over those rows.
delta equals -1.87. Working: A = 5.6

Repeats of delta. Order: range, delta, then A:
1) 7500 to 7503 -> -1.82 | 5.3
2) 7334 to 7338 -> -1.89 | 5.7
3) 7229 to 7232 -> -1.86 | 5.5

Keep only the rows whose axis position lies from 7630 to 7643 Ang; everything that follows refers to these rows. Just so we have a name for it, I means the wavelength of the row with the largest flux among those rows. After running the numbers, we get 7636.63 Ang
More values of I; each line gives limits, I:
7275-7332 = 7323.21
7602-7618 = 7617.31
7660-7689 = 7687.79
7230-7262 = 7236.05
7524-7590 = 7585.81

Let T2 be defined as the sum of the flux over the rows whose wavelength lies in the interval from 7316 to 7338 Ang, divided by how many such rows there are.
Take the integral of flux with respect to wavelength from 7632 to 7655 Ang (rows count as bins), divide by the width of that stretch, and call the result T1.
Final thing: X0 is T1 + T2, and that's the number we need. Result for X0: 5.7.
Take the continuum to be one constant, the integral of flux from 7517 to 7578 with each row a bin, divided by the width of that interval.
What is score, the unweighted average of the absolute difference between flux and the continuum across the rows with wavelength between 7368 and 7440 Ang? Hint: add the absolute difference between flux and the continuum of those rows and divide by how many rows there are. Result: 0.085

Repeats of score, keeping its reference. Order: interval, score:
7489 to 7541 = 0.107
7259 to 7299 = 0.057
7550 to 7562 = 0.066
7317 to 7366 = 0.084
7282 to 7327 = 0.070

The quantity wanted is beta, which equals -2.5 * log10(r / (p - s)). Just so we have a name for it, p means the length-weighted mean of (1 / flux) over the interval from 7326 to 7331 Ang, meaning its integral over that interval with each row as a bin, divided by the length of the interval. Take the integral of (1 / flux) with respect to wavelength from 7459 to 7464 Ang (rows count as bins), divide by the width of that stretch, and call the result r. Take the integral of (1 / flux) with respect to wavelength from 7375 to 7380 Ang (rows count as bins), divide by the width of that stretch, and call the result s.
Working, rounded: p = 0.355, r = 0.355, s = 0.347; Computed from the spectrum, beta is -4.1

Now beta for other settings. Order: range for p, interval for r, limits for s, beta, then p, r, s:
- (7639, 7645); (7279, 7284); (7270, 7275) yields -3.6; 0.364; 0.373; 0.351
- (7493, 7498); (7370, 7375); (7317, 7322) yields -3.2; 0.371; 0.361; 0.352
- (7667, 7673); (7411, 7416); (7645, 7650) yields -2.0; 0.387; 0.347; 0.332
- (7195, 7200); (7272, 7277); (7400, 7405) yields -2.0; 0.407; 0.349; 0.352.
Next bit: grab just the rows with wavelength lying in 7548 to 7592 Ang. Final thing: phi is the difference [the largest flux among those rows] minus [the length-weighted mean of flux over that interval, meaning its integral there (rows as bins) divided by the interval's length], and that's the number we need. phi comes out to 0.87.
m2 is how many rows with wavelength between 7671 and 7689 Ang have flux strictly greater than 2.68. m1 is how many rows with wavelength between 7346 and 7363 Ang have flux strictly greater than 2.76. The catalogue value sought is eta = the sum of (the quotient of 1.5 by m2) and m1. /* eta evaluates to 10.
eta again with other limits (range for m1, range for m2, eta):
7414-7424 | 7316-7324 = 4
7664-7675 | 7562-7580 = 0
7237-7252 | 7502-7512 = 0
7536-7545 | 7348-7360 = 5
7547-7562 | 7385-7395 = 2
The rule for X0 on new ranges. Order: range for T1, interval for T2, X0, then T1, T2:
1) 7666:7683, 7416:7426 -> 5.3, 2.50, 2.78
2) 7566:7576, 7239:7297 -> 5.4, 2.71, 2.70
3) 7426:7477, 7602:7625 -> 5.7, 2.88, 2.84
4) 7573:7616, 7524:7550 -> 5.7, 2.86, 2.81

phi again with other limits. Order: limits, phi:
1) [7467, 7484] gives 0.32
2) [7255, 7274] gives 0.18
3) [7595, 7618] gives 0.35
